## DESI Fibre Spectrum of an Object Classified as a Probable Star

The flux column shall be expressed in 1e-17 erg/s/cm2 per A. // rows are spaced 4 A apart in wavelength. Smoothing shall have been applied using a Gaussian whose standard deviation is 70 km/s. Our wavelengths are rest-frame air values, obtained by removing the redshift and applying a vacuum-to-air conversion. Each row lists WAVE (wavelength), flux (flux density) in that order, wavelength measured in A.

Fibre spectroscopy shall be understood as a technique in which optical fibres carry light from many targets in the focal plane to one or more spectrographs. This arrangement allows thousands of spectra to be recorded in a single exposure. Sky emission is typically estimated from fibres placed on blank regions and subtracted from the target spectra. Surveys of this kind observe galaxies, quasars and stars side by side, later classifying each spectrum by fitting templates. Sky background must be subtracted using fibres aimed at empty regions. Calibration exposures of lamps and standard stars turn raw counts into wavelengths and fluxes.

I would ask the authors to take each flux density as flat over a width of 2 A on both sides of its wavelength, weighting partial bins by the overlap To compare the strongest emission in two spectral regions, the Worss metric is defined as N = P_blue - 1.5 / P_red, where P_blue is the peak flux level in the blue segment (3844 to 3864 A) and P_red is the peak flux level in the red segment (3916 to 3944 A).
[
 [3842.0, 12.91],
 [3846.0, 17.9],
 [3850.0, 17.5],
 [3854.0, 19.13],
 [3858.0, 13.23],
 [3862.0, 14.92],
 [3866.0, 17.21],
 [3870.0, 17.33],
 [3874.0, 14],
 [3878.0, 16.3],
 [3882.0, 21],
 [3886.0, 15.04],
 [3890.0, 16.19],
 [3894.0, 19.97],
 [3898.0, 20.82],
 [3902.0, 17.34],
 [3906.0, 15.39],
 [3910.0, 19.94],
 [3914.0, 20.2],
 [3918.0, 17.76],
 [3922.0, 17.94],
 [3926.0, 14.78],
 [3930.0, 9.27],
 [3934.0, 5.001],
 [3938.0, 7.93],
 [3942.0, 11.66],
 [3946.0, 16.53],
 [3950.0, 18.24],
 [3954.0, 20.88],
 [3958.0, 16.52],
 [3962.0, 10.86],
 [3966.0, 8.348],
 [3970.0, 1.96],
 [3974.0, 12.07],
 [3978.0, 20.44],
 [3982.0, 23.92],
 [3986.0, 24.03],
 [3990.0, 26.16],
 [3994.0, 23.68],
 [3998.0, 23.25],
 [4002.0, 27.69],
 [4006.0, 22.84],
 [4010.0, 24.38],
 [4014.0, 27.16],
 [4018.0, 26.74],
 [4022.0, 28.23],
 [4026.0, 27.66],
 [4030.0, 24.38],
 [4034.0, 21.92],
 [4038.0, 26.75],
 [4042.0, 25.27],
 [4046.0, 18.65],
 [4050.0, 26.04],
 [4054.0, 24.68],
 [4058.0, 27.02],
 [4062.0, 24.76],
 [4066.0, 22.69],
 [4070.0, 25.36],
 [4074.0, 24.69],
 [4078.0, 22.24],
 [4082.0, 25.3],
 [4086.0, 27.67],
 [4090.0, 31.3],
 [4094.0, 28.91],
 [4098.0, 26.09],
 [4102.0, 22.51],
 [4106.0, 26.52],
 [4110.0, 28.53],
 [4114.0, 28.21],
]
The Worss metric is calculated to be 19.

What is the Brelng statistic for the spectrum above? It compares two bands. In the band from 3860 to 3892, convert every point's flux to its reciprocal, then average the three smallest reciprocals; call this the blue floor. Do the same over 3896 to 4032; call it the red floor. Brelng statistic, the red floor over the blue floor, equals 0.66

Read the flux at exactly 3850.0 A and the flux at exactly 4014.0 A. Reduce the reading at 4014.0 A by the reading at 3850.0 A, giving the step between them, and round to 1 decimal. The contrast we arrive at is 9.7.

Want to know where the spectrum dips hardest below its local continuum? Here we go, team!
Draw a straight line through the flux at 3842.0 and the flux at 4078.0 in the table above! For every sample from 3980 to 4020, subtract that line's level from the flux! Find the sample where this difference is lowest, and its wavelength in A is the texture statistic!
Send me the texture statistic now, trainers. 4006.0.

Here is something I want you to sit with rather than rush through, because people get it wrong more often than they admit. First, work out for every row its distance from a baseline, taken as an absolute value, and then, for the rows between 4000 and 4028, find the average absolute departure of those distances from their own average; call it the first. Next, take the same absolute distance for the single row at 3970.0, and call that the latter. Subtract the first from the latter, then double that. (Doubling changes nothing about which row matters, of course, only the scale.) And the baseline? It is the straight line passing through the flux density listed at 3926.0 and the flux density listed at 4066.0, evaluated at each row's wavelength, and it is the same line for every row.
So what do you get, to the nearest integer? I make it 28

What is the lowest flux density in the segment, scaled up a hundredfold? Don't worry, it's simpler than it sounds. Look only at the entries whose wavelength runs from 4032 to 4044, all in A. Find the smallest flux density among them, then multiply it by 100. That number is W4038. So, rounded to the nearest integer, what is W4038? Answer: 2192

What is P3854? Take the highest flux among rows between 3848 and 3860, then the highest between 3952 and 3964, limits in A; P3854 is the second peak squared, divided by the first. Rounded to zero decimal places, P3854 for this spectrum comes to 23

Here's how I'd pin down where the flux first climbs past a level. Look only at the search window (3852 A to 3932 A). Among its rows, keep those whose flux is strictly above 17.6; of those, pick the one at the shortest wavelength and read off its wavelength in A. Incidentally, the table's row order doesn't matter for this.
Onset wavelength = 3854.0 A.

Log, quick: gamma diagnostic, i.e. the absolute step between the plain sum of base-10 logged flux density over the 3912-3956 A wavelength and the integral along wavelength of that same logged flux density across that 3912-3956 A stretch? 37.2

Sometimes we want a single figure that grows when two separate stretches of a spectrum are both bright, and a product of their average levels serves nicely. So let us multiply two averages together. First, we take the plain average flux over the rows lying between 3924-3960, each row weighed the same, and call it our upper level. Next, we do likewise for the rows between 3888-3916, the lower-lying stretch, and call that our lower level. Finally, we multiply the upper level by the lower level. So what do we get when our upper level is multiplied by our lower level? 249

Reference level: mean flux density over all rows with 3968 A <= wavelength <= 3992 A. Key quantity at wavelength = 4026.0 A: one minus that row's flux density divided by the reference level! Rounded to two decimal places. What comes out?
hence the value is -0.53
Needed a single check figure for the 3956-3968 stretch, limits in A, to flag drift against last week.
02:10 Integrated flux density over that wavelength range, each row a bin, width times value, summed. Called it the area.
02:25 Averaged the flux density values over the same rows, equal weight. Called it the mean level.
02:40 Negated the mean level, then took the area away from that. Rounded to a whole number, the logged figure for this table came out -155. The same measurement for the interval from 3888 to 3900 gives -247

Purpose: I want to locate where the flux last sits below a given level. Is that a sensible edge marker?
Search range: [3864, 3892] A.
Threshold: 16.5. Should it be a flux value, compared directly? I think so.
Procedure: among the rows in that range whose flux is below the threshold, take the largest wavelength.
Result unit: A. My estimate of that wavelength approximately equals 3890.0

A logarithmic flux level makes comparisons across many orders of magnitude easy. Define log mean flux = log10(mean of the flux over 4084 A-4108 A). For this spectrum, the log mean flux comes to 1.43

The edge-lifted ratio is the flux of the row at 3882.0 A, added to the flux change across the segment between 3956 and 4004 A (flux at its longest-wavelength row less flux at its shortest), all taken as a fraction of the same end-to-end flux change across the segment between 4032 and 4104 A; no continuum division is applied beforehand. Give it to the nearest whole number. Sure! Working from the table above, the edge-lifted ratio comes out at 55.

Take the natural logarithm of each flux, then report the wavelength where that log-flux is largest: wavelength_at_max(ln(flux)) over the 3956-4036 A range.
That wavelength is 4022.0 A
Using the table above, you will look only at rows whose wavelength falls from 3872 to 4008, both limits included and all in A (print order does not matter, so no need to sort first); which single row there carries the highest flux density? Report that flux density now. 27.69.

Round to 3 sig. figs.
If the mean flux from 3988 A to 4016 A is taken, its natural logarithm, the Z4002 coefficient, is 3.22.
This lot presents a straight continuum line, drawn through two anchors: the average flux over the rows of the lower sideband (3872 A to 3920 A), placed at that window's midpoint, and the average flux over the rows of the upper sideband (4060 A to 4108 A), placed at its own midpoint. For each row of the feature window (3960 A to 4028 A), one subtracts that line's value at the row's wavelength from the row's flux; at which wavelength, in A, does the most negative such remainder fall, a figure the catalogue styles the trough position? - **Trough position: 3970.0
